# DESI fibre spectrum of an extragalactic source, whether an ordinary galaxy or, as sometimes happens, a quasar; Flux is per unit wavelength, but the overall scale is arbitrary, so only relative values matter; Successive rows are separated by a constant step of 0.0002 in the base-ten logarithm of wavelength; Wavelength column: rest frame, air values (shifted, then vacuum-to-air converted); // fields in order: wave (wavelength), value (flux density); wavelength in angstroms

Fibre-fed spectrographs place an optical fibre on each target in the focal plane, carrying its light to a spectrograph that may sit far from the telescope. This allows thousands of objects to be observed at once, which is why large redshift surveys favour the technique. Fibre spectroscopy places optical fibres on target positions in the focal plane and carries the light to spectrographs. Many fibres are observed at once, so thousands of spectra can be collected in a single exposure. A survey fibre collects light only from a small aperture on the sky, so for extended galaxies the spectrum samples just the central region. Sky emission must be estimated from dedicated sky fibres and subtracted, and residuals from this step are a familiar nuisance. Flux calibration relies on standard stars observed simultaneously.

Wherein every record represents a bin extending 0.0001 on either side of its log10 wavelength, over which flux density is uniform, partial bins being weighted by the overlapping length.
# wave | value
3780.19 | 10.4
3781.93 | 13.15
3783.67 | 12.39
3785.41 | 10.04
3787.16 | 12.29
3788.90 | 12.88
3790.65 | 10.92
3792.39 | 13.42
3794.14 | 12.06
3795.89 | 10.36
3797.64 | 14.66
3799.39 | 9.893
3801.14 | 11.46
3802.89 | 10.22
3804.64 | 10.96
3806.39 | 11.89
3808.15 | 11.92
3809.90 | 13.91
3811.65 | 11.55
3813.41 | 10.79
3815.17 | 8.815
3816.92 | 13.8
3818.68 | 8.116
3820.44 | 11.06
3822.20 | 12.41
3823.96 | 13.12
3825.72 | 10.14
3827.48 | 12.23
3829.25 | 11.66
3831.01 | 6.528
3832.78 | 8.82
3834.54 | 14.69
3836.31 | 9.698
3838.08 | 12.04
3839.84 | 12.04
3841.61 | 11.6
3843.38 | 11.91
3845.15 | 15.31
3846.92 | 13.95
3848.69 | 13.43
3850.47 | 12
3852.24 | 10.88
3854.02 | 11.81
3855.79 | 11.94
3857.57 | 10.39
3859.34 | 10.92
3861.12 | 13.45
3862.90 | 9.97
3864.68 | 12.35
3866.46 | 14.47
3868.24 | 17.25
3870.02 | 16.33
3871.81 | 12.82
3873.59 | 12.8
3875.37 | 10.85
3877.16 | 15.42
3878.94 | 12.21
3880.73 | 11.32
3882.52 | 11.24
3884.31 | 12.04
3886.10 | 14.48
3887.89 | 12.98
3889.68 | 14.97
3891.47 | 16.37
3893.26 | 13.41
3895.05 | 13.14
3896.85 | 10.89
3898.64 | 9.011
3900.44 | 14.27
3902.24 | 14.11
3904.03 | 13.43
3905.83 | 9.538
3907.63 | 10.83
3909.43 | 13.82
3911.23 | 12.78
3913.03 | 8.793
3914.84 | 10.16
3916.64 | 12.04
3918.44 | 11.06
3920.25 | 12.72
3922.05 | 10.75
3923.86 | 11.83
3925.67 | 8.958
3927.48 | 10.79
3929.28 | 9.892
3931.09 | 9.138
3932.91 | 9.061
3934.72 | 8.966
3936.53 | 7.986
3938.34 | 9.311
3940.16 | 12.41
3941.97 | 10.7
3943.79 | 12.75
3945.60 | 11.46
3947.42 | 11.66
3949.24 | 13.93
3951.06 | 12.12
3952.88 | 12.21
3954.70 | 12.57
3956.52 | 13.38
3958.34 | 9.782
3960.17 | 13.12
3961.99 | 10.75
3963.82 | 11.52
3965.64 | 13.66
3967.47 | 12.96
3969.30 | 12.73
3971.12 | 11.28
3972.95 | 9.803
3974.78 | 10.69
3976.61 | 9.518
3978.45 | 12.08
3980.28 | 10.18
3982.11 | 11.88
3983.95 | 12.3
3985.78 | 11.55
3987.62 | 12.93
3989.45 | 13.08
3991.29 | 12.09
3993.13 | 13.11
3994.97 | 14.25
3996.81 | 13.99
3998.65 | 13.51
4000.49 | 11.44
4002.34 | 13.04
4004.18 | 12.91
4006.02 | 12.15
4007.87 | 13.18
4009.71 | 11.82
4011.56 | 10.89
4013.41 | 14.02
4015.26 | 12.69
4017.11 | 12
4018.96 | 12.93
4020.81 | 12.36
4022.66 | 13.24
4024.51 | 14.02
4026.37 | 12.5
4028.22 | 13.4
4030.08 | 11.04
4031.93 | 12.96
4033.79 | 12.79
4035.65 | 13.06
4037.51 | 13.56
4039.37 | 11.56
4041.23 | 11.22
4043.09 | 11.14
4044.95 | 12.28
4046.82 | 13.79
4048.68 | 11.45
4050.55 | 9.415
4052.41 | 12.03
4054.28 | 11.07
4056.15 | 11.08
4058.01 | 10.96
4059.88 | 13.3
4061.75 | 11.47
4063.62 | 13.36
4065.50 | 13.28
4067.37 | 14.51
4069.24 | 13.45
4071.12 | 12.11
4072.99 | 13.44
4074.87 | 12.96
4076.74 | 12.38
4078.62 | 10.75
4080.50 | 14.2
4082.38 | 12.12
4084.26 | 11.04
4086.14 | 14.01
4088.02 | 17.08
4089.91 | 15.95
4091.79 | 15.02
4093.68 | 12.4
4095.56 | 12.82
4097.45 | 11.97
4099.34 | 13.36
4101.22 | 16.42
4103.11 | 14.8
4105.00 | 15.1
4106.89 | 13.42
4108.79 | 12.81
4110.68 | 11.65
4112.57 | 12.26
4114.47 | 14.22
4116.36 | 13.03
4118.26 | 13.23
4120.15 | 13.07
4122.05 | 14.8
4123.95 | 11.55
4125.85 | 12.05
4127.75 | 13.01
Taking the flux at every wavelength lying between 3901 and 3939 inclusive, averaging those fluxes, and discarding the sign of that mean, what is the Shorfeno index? 10.8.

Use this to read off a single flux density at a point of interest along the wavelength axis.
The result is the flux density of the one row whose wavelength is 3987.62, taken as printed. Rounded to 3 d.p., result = 12.930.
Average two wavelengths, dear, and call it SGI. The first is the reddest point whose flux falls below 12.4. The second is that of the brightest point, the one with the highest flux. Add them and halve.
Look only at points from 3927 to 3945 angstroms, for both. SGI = 3942.9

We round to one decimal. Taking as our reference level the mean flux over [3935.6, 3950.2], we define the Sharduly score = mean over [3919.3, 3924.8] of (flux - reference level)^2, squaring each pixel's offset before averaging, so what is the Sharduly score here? 0.9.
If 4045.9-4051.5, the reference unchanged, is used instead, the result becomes 3.3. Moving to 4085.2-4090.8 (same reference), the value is 21.0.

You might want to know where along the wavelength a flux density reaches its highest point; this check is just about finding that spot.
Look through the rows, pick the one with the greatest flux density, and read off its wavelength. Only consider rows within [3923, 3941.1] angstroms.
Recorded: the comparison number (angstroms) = 3940.16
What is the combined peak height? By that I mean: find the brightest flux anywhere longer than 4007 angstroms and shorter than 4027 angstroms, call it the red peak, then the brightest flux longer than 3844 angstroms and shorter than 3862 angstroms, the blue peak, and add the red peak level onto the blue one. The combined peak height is 29.3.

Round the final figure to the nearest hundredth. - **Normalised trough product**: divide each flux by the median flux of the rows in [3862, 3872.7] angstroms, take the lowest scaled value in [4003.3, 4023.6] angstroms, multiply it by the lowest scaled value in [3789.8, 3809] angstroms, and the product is 0.58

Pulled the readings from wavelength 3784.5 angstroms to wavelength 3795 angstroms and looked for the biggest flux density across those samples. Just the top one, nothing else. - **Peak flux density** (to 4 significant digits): 13.42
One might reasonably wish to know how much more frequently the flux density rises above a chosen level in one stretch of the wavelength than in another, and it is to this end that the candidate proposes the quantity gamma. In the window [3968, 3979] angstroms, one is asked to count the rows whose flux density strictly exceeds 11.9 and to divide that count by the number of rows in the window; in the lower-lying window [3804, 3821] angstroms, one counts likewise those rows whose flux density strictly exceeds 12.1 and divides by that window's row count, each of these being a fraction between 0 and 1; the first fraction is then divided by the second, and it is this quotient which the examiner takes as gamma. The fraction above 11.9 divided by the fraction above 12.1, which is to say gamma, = 1.7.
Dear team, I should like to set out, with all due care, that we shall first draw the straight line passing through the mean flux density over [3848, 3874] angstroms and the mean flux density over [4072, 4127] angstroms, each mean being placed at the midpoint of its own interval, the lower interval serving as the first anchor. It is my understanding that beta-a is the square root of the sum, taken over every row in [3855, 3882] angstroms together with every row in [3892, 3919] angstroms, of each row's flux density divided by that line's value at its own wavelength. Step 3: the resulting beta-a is 5.38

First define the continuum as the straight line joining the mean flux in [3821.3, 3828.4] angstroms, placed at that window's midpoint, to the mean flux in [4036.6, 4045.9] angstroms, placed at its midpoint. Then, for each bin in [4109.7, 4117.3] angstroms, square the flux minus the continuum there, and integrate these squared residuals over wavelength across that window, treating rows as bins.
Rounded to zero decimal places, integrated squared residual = 12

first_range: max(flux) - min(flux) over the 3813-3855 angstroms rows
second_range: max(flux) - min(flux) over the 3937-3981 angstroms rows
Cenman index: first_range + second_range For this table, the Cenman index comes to 13.4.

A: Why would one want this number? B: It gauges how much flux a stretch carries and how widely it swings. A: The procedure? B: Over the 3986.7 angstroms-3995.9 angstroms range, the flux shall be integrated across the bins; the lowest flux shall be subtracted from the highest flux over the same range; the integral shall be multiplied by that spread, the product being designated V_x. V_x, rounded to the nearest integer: 260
